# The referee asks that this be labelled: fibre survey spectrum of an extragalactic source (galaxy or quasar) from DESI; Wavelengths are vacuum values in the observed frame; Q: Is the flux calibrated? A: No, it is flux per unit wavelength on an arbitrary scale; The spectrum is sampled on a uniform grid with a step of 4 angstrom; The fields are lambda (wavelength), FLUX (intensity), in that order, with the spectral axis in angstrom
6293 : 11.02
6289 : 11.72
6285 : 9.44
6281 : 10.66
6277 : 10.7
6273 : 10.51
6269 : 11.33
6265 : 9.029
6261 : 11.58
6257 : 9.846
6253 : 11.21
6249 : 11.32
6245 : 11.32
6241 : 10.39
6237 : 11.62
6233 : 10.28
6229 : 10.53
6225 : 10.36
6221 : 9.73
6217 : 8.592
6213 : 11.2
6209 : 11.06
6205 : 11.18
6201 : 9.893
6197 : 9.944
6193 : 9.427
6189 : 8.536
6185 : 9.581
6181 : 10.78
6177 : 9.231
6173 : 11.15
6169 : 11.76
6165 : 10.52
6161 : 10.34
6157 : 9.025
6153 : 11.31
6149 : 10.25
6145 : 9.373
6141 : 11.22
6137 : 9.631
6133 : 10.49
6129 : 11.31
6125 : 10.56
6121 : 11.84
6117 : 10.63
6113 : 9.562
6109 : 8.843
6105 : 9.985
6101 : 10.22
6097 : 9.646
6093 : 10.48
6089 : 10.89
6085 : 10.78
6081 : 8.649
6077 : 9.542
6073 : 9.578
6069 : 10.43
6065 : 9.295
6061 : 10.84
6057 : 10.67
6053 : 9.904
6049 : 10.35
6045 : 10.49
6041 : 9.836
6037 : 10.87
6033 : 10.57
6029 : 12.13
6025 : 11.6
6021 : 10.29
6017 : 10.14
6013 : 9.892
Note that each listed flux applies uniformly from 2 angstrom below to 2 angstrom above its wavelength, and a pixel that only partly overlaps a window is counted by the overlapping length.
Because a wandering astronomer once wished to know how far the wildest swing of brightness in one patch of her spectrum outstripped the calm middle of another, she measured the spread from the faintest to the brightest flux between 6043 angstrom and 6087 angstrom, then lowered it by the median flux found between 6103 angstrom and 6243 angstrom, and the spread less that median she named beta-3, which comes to -8.2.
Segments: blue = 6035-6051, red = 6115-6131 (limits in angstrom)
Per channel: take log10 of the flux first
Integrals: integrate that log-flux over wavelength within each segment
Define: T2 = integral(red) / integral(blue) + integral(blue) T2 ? 17.3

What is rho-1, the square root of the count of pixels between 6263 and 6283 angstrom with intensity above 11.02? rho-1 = 1.00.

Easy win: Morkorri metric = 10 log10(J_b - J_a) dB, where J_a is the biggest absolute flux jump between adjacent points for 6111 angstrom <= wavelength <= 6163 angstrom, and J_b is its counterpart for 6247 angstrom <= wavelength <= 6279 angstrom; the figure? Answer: -6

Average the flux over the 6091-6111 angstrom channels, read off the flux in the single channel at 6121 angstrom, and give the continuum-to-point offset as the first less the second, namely -2.0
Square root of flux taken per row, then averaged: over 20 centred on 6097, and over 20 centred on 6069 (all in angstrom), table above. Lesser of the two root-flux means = 3.15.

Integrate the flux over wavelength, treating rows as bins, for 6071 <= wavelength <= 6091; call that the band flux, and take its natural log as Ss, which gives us 5.29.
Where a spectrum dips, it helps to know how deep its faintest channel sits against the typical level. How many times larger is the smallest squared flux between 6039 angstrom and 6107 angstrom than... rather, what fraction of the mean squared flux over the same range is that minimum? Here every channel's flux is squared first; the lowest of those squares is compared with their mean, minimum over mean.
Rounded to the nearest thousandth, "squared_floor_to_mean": 0.732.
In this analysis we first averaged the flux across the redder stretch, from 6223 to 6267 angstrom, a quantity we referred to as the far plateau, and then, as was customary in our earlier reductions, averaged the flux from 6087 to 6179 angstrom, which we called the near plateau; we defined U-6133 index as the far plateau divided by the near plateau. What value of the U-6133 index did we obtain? 1.03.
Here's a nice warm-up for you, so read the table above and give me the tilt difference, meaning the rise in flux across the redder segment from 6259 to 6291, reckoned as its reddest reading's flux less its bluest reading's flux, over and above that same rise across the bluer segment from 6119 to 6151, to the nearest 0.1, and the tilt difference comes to 1.7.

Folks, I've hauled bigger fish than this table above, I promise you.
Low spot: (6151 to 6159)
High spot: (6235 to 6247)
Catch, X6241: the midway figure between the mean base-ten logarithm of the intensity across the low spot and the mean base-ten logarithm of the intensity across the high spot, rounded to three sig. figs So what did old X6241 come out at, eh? 1.02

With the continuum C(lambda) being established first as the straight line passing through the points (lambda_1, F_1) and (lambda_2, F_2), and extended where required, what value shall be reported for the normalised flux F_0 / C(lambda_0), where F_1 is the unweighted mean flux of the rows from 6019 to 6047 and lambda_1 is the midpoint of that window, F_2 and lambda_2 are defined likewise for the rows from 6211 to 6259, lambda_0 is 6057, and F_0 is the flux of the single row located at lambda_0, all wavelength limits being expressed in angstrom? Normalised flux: 0.99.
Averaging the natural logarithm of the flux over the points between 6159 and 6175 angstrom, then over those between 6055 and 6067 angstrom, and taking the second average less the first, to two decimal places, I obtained -0.06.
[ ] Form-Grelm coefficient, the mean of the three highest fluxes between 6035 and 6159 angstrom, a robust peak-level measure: 11.5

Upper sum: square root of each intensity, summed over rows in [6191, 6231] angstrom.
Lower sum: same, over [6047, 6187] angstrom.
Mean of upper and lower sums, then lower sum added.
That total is 184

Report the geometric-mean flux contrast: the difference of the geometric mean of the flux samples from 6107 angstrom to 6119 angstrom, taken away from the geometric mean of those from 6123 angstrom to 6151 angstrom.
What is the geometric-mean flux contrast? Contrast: 0.7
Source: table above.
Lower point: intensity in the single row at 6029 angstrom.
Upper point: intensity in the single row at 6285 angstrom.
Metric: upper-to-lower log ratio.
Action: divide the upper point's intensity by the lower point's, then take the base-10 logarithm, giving -0.11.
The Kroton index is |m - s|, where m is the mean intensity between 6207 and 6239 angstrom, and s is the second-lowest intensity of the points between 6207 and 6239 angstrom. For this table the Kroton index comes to 0.69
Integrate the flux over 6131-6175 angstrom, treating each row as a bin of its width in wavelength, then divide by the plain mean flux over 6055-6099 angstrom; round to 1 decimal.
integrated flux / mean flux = 45.7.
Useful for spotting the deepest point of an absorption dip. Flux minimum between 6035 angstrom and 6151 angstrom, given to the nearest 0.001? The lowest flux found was 8.649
